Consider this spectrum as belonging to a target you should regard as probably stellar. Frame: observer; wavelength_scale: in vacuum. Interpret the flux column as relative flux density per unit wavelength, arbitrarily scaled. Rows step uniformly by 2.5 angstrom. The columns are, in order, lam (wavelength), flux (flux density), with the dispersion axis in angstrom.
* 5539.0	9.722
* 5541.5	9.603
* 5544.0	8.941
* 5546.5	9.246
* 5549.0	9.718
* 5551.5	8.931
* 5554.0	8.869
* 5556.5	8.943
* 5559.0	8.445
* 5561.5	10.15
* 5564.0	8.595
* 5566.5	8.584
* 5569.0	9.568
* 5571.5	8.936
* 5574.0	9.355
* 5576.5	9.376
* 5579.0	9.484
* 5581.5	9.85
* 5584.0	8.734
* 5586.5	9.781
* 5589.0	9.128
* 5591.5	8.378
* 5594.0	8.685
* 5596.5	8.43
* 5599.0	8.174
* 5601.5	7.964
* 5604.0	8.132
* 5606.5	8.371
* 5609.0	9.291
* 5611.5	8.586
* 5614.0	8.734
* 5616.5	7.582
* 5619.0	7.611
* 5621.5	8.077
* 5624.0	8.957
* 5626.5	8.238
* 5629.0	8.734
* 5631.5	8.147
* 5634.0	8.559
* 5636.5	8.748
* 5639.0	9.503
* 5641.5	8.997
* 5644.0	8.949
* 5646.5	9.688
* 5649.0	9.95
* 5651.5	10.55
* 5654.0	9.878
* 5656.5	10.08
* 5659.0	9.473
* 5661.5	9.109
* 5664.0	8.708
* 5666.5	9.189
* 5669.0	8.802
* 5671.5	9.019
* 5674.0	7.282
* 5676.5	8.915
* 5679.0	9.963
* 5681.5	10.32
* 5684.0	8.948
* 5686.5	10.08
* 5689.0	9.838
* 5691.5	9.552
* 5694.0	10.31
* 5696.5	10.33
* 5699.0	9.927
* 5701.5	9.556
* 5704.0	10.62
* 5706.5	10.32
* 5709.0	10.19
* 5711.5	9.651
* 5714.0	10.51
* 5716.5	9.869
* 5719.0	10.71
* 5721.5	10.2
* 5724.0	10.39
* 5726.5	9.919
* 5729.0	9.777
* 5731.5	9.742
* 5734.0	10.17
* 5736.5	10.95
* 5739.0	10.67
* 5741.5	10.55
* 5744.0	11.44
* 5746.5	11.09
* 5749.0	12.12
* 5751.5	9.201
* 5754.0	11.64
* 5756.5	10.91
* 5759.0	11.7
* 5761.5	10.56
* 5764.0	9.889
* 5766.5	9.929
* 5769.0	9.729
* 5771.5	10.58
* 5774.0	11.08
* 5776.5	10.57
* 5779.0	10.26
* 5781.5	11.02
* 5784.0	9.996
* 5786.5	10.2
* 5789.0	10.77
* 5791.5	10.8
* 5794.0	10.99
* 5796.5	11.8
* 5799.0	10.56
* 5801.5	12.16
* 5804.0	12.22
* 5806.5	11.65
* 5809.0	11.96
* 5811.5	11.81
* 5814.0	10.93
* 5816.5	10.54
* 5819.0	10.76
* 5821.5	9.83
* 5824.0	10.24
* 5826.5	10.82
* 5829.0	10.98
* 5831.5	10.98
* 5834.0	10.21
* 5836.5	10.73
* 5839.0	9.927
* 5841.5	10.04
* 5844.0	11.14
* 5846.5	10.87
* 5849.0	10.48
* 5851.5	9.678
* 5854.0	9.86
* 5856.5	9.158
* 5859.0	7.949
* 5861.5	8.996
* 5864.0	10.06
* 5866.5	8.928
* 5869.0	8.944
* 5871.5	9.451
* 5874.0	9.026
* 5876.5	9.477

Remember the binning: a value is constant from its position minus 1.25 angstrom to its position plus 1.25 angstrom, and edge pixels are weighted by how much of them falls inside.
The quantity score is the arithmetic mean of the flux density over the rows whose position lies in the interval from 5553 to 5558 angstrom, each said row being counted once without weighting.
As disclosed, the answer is 8.9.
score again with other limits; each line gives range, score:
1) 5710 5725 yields 10.2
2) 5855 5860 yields 8.6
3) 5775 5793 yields 10.5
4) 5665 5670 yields 9.0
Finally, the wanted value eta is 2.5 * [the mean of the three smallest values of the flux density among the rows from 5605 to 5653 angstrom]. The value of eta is 19.4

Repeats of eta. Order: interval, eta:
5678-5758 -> 23.1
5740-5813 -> 24.0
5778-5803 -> 25.4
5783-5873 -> 21.5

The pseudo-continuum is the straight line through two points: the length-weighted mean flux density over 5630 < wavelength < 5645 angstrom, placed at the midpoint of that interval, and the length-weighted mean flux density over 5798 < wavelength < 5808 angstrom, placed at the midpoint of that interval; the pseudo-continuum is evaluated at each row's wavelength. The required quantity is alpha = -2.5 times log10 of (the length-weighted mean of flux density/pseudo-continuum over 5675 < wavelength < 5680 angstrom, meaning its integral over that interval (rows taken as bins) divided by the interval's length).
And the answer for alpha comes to 0.024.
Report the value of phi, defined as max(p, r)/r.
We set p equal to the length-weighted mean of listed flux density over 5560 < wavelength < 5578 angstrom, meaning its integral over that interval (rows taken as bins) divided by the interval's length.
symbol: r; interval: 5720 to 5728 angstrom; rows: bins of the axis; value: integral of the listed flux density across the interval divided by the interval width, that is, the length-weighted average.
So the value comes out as 1.00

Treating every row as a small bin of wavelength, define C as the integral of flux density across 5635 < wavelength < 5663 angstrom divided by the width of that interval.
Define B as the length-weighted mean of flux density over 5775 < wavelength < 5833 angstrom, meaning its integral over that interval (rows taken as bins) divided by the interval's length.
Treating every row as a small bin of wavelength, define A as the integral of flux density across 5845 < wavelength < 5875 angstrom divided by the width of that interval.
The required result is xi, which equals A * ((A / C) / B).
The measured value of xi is 0.9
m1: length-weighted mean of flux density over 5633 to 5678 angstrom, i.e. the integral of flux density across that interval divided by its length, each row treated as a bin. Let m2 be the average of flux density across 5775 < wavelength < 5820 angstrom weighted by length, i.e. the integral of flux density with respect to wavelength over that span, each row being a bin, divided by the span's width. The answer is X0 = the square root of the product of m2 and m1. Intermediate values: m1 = 9.2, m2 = 11.1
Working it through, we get 10.1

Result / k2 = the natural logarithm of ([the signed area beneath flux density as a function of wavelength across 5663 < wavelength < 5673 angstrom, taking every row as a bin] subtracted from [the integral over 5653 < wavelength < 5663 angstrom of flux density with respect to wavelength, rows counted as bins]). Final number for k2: 2.0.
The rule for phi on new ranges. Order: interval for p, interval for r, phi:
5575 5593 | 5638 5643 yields 1.00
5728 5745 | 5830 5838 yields 1.00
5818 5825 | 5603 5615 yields 1.19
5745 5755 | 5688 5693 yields 1.13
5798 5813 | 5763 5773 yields 1.17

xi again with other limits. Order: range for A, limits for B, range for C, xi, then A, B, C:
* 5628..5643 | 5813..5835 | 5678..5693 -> 0.7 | 8.8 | 10.6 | 9.8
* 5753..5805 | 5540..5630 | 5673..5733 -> 1.3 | 10.8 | 8.8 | 9.9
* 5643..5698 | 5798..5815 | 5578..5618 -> 0.9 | 9.5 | 11.6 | 8.7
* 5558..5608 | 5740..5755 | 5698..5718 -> 0.7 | 8.9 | 11.0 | 10.1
